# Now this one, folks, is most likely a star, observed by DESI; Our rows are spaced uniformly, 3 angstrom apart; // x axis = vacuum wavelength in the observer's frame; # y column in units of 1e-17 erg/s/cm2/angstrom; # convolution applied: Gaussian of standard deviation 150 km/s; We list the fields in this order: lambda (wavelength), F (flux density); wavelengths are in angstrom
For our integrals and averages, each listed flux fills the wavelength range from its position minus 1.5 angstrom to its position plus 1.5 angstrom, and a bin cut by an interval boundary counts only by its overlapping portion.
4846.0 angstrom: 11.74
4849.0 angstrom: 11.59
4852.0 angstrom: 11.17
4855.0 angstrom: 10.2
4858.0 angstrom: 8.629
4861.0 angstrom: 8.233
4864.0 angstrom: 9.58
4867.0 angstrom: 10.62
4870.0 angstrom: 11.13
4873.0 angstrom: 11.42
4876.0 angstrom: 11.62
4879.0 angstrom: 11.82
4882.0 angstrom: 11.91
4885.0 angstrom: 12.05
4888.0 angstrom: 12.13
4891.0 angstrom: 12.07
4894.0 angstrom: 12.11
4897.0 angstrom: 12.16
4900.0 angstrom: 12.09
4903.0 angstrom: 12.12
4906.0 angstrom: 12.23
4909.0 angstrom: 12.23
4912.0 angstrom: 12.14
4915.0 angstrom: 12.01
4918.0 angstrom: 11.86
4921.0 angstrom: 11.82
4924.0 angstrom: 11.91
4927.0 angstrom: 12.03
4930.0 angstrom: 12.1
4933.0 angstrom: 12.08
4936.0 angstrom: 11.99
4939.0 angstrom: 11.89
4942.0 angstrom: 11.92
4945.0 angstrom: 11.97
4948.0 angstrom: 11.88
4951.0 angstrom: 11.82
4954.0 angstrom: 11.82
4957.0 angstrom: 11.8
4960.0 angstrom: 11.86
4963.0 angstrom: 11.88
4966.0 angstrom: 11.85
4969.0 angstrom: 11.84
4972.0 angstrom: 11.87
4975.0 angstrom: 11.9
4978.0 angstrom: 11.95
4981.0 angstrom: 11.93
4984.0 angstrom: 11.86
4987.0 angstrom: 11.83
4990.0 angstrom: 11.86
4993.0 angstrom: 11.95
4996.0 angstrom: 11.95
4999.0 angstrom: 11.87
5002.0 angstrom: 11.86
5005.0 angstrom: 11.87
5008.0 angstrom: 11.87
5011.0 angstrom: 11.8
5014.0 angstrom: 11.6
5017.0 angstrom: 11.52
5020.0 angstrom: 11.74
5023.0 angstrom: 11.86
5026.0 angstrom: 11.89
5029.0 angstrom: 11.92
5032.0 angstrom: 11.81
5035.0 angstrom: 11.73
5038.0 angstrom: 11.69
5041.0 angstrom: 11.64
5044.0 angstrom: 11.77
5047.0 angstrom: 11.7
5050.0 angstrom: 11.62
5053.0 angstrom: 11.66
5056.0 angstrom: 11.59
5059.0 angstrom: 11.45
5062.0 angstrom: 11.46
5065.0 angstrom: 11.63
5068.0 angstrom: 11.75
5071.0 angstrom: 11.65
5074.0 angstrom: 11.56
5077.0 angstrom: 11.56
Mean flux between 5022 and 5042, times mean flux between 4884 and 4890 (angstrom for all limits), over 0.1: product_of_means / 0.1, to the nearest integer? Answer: 1426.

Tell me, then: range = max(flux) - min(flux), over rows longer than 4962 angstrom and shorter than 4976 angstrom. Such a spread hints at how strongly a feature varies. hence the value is 0.06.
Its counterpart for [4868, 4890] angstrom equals 1.00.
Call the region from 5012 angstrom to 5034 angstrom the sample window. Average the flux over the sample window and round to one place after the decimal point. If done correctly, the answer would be 11.8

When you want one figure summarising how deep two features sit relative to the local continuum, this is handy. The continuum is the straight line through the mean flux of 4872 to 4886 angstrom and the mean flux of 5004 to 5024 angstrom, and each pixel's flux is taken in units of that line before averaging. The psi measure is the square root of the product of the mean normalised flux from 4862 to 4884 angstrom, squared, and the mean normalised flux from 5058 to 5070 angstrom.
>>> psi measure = 0.94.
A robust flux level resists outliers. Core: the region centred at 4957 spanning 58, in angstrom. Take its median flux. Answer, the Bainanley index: 11.9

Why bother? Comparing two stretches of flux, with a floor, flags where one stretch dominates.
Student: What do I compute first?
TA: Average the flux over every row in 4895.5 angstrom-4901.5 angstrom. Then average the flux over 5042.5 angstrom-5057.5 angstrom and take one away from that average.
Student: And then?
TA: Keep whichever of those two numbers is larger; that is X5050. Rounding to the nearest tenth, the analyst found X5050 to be 12.1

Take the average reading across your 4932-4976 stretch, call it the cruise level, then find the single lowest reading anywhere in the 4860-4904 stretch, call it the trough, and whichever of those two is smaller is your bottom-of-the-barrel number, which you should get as 8.2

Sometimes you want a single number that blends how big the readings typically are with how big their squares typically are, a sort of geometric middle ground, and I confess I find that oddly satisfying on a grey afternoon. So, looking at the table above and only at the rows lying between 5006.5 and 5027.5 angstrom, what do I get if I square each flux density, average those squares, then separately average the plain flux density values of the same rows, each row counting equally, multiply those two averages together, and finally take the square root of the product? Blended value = 40.3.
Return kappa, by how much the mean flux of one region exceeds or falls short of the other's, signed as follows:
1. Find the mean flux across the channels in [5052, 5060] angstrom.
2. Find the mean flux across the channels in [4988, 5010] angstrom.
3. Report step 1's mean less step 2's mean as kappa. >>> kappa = -0.32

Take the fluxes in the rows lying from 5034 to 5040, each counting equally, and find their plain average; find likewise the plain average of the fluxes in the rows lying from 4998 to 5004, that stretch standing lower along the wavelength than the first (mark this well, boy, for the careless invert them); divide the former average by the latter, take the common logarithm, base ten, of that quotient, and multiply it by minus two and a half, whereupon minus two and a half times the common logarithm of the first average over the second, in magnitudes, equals 0.01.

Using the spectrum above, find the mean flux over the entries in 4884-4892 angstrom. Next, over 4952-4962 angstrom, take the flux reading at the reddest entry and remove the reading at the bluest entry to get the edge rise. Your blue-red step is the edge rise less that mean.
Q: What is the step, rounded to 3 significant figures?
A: -12.0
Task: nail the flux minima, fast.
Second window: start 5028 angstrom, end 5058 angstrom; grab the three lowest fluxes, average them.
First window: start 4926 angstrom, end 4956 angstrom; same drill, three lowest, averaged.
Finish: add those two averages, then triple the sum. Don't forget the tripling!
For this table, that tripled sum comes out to 70.4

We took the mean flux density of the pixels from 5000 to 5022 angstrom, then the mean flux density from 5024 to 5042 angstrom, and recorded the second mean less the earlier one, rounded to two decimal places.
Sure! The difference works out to 0.03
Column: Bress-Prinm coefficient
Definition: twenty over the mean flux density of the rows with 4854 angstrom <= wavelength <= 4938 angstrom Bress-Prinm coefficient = 1.74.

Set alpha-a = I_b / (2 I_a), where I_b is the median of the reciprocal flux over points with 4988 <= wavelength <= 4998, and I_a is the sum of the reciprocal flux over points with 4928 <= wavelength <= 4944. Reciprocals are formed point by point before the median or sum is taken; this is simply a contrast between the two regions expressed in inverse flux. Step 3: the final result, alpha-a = 0.100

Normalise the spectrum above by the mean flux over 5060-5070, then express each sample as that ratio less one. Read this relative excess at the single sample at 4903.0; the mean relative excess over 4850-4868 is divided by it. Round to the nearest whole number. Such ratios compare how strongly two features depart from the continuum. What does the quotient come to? -4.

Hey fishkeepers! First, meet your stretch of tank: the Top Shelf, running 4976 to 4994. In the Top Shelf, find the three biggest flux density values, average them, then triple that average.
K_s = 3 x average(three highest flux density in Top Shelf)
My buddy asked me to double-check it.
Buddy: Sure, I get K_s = 35.8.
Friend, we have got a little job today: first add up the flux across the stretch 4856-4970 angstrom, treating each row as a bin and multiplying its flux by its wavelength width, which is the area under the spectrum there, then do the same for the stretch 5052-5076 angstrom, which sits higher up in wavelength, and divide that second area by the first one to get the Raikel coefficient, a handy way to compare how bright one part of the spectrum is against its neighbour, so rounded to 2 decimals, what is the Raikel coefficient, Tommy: 0.21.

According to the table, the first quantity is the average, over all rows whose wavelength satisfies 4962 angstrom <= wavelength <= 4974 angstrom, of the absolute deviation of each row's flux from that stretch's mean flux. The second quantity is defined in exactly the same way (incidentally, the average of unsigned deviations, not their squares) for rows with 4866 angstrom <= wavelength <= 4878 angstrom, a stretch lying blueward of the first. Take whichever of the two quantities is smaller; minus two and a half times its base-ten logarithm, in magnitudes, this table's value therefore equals 4.6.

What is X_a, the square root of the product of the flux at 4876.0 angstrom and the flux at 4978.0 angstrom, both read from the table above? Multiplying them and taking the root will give 11.8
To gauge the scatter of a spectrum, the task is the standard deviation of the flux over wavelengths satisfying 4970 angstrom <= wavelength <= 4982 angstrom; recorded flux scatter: 0.03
